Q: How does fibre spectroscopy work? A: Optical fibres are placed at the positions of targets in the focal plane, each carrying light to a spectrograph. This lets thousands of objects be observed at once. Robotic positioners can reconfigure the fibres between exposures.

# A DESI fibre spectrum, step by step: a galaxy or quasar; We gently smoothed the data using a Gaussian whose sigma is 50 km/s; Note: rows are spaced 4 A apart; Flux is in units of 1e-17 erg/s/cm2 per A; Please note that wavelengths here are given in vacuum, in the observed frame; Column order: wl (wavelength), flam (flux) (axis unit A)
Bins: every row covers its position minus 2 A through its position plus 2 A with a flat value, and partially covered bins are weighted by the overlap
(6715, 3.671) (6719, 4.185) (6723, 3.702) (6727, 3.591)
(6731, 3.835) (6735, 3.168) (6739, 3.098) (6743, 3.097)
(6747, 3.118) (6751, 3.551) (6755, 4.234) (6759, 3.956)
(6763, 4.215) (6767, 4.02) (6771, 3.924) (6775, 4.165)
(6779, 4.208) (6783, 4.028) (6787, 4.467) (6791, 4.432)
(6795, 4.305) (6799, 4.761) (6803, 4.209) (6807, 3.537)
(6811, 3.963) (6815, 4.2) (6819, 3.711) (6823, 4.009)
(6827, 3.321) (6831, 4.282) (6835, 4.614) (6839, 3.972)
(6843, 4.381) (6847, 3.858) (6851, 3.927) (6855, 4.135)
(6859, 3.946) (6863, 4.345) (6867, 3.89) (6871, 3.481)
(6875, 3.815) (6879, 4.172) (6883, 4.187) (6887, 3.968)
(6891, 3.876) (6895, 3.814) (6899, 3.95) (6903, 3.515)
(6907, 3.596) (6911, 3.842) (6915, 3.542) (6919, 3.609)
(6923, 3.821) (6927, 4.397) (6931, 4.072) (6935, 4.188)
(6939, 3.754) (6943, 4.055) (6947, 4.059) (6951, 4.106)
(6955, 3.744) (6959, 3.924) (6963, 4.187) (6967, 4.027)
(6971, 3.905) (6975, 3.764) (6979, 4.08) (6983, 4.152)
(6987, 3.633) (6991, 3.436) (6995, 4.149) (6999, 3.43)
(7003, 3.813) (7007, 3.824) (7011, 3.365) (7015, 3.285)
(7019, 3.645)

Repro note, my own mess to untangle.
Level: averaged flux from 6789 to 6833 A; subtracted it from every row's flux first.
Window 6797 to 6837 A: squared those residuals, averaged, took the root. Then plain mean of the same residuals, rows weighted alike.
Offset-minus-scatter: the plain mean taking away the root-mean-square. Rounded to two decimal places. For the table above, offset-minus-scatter -0.43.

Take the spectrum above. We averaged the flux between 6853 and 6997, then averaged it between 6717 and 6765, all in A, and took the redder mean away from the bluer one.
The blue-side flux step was -0.3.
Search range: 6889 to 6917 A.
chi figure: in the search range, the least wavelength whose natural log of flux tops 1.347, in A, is 6891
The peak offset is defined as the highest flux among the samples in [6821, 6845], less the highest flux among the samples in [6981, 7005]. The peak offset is 0.5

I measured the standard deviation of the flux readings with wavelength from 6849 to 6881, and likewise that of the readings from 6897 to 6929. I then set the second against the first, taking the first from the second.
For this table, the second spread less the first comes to 0.03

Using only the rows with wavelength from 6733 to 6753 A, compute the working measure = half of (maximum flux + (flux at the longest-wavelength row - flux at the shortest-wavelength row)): 2.0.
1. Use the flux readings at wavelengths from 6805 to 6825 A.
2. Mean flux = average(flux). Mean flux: 3.88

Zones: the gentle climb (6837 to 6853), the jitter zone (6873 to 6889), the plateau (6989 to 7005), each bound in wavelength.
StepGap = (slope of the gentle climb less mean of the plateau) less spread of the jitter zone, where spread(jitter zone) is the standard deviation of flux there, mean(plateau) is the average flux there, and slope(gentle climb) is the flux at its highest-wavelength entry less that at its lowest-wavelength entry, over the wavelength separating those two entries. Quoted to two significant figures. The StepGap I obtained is -3.9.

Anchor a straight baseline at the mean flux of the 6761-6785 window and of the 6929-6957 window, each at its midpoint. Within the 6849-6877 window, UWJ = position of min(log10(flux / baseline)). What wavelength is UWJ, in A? 6871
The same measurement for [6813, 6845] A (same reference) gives 6827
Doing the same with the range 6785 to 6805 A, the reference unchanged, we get 6803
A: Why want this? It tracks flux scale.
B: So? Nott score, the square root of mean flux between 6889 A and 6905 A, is 1.946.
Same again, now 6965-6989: 1.982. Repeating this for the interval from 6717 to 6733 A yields 1.957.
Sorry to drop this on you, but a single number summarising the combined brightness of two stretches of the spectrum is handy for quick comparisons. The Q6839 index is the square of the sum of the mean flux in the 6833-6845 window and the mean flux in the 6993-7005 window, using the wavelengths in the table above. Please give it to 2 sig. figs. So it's 66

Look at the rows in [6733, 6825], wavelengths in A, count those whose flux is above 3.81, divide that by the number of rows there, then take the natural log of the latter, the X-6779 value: -0.36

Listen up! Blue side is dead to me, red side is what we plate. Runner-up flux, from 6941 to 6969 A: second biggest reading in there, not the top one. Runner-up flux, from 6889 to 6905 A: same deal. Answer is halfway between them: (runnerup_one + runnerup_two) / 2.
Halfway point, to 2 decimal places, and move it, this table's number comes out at 3.99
